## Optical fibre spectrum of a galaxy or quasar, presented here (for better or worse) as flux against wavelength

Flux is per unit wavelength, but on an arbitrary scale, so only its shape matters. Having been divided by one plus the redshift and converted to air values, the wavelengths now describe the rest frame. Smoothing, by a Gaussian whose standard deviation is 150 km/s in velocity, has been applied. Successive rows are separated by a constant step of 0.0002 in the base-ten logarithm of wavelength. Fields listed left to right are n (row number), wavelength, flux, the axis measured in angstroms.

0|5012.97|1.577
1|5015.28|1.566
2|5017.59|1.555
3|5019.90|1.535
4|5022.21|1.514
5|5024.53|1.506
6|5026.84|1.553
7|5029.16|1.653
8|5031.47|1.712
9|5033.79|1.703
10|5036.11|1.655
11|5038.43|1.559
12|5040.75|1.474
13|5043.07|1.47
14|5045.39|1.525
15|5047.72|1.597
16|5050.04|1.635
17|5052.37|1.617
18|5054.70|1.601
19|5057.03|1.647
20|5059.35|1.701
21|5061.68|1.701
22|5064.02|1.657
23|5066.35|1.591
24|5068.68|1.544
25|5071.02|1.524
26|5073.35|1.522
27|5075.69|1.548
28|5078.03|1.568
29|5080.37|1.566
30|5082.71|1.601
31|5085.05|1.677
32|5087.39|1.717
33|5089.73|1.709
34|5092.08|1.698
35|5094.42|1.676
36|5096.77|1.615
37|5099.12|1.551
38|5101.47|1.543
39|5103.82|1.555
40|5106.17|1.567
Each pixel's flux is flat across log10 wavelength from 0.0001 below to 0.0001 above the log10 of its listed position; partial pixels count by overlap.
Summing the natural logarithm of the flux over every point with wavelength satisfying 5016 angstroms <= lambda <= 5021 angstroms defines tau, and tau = 0.87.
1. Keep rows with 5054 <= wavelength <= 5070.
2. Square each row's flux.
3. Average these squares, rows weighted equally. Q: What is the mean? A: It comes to 2.67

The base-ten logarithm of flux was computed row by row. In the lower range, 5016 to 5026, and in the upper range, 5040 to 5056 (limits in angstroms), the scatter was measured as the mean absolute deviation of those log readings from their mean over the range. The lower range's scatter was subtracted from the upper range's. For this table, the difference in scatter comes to 0.012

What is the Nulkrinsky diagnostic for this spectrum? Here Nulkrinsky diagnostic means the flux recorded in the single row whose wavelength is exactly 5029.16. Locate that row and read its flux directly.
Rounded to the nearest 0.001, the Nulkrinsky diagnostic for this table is 1.653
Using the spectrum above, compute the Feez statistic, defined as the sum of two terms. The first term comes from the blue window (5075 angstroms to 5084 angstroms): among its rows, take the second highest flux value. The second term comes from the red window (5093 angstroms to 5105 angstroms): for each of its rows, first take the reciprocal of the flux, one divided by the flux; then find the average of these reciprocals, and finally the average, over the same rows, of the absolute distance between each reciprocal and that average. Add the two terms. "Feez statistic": 1.59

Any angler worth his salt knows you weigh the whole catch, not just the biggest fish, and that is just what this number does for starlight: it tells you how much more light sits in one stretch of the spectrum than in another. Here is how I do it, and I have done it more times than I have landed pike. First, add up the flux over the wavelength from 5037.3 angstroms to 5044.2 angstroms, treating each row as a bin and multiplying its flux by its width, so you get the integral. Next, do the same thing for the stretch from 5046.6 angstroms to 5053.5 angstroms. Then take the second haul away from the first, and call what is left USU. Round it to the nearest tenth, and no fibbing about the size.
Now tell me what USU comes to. -0.8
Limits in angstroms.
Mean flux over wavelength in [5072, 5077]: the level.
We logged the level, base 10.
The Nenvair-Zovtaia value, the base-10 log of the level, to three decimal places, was 0.186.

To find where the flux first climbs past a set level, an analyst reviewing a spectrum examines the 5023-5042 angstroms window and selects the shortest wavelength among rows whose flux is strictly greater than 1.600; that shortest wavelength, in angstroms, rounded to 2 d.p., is 5029.16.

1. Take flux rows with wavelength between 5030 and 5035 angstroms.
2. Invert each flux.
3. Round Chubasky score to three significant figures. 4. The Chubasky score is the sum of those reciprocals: 1.17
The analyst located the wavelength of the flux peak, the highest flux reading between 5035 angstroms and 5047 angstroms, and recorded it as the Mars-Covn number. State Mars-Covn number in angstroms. 5036.11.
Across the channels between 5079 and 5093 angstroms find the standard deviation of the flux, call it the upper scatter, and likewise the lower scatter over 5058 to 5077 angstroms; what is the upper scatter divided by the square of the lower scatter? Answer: 11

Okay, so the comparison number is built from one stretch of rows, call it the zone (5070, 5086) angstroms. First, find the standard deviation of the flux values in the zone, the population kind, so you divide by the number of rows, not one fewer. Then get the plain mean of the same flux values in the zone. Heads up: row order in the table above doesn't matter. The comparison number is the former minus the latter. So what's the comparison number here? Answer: -1.52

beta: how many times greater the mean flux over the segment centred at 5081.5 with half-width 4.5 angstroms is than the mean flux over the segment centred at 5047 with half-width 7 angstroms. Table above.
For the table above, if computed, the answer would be 1.03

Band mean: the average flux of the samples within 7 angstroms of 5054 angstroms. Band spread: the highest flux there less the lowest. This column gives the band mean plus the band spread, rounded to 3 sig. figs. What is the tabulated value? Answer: 1.74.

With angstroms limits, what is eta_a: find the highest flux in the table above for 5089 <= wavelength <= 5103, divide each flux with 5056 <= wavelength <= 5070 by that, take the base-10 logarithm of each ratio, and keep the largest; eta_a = -0.0020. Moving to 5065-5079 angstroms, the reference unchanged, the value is -0.0311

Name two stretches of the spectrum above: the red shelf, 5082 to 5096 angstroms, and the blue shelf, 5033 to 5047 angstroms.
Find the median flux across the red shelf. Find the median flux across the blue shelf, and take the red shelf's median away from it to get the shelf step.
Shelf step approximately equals -0.15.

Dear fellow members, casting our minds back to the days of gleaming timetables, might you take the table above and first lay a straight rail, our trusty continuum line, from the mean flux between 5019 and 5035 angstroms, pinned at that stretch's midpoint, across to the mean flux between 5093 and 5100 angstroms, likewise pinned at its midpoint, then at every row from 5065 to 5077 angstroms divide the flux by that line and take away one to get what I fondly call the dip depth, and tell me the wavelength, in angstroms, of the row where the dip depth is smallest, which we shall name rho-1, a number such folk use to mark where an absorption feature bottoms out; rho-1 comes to 5073.35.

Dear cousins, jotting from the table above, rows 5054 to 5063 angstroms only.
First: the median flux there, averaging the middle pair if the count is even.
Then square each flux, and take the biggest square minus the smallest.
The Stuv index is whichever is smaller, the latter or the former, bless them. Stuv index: 0.33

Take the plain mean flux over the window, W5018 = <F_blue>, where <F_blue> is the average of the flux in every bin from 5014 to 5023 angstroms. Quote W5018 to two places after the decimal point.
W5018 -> 1.54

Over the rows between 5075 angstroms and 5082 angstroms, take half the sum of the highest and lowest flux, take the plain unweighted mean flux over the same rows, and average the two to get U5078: 1.56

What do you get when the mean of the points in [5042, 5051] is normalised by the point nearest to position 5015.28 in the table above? 0.994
